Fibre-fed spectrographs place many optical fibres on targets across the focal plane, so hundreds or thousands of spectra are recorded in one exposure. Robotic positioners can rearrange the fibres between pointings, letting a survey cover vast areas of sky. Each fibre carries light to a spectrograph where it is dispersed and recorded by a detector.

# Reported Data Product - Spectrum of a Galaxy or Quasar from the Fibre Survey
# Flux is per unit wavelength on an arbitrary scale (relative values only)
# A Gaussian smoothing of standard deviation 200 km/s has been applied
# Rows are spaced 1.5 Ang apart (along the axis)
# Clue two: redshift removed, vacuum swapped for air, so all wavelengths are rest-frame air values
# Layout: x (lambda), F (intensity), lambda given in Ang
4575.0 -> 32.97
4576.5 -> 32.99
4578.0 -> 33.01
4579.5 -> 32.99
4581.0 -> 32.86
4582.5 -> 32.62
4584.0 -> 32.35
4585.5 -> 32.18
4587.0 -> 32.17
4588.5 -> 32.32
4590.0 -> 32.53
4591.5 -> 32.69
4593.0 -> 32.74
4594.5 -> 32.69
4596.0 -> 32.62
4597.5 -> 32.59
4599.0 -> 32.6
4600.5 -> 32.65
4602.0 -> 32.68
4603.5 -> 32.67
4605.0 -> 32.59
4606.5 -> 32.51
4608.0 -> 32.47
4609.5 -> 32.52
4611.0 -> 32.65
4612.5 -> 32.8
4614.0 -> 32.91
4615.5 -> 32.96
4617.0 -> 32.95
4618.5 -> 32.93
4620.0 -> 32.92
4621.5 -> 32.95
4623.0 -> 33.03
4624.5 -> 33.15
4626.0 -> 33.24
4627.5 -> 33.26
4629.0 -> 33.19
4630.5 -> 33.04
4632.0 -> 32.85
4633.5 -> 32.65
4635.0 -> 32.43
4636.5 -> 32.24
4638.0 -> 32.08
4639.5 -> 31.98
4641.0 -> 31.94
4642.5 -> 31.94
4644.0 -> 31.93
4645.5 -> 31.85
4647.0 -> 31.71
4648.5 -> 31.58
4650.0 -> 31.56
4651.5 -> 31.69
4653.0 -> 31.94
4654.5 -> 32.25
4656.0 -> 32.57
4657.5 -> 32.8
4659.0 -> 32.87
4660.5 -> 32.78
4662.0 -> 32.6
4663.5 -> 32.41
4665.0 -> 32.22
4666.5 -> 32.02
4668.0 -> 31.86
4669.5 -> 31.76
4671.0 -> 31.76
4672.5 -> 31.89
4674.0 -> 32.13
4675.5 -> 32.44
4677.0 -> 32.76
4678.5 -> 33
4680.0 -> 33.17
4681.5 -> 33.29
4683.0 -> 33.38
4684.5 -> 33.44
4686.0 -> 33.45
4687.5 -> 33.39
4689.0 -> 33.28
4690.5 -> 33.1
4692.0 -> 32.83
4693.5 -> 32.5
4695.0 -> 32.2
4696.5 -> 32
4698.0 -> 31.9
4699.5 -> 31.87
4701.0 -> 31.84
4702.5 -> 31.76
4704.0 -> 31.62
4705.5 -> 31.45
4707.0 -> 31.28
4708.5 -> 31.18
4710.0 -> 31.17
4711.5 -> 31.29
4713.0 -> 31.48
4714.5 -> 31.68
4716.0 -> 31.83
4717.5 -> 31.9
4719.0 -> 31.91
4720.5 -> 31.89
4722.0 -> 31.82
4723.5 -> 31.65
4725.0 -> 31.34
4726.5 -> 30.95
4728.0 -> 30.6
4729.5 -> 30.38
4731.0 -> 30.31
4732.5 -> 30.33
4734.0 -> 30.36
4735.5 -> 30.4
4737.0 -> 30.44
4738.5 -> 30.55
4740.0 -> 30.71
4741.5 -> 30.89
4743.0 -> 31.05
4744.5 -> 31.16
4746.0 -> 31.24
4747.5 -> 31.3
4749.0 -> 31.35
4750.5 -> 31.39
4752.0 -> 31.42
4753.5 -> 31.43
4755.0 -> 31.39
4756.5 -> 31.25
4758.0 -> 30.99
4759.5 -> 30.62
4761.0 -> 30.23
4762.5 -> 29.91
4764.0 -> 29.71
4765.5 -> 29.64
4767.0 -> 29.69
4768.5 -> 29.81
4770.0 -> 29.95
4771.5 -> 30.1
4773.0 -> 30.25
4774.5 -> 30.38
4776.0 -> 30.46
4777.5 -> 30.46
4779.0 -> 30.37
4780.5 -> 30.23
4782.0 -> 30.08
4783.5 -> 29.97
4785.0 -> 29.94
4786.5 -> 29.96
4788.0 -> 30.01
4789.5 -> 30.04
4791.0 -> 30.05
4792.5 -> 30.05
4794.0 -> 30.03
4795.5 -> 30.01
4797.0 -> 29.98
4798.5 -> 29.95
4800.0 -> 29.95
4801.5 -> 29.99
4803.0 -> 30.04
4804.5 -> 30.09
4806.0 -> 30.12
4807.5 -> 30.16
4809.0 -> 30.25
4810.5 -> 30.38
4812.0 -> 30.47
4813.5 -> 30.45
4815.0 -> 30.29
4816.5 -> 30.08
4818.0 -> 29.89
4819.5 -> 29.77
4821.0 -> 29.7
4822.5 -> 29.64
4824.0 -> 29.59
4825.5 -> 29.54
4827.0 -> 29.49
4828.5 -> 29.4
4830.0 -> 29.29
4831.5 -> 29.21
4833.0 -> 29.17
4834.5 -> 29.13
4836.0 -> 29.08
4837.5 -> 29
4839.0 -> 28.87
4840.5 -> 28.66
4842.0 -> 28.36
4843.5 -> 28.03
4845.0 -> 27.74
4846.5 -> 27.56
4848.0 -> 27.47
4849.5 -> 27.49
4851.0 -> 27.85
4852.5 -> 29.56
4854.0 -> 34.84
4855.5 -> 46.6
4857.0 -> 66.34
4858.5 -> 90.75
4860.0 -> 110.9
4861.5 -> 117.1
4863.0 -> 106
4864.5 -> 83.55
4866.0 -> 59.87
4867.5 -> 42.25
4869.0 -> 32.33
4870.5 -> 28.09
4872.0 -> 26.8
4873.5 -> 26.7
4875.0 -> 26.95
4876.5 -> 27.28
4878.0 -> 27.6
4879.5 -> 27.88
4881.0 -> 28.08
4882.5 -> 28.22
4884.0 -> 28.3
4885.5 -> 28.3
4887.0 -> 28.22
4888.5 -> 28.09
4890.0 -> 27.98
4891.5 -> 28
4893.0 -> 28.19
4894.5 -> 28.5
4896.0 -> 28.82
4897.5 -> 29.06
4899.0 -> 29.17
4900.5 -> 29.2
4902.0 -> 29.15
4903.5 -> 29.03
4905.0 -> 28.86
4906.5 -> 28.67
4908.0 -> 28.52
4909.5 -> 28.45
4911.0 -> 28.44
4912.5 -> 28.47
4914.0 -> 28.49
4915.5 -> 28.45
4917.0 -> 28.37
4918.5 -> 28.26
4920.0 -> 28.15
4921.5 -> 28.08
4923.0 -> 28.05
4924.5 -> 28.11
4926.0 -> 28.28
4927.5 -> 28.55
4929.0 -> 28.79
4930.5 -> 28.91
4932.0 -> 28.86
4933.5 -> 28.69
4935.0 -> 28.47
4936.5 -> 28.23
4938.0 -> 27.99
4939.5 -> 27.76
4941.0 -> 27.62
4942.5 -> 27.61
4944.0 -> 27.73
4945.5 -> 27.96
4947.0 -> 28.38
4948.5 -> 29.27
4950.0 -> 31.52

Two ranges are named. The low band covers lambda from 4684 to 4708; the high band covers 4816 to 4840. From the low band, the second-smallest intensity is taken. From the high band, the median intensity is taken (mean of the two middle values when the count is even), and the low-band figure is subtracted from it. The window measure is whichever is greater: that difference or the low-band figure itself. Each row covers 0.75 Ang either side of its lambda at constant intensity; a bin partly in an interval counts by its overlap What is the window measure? 31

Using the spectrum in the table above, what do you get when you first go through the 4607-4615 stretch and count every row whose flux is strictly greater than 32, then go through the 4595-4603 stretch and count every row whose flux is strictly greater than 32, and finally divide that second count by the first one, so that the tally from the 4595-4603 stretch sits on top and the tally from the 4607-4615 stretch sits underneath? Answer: 1.00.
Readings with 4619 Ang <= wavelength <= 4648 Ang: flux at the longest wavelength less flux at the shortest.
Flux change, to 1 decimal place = -1.2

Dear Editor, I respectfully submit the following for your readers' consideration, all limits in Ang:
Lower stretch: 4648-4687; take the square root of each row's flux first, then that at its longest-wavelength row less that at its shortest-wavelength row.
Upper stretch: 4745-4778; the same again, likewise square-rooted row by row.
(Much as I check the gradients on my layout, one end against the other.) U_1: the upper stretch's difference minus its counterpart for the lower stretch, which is -0.234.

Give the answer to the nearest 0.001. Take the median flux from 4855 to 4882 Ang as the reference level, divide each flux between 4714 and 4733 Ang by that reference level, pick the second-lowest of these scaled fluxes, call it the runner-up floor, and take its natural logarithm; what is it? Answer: -0.207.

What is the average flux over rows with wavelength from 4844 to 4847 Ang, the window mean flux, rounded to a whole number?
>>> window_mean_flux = 28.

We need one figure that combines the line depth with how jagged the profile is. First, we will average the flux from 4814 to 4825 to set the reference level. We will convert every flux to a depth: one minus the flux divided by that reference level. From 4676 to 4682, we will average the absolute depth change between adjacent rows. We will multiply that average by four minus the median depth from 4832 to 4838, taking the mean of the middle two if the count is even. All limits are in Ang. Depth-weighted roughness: 0.024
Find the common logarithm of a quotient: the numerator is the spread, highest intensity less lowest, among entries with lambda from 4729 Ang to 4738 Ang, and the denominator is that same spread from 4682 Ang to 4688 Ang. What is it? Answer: 0.27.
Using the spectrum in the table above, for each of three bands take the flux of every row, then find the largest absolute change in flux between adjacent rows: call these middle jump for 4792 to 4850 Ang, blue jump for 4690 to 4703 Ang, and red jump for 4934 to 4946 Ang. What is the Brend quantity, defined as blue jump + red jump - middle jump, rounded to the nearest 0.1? 0.2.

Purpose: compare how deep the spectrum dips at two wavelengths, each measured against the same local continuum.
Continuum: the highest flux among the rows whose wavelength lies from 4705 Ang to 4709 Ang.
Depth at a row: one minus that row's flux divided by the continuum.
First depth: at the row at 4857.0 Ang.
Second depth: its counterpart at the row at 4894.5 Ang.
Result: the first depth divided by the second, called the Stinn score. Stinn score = -11.8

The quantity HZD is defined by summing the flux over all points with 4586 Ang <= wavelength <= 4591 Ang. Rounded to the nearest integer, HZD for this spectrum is 97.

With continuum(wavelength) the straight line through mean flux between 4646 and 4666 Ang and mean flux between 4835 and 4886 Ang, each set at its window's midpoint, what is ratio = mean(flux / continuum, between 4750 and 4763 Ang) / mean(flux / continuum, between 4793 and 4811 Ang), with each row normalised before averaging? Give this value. 1.09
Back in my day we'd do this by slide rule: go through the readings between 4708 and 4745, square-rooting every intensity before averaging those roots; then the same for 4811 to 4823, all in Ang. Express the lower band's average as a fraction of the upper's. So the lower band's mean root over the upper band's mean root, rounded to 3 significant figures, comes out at 1.02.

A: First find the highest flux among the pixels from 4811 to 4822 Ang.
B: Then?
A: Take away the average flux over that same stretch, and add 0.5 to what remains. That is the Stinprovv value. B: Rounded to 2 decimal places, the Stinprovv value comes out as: 0.88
